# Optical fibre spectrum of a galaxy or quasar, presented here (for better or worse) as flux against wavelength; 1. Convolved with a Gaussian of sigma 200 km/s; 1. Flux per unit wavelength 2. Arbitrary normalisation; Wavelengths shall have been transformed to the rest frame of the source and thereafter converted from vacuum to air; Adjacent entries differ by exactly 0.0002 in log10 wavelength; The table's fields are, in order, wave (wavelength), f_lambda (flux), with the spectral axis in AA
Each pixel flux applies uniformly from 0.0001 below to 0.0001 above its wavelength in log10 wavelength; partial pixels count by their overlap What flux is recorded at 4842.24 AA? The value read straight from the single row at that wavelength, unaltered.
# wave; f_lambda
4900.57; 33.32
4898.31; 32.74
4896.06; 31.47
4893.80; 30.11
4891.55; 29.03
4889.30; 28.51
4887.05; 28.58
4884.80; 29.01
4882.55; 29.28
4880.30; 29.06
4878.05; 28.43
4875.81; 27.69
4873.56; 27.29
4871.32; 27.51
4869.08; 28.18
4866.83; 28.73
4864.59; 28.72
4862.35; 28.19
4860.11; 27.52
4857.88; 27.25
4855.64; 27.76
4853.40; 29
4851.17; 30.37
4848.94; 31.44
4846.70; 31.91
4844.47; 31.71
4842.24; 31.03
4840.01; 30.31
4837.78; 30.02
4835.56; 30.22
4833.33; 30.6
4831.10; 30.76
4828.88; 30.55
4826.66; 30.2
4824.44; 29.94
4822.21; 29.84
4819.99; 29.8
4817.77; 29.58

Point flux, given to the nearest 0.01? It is 31.03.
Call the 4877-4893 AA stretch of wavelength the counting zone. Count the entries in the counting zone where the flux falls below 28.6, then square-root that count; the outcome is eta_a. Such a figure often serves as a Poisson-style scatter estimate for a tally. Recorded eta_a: 1.7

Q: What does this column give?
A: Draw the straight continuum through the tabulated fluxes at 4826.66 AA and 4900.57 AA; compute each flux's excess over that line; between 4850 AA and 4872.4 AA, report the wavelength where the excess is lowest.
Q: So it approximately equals 4871.32 AA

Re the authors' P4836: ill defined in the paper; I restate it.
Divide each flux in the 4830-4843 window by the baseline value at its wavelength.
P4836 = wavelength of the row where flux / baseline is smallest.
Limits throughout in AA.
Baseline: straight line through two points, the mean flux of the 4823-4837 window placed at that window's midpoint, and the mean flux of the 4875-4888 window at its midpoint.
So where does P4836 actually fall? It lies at 4837.78 AA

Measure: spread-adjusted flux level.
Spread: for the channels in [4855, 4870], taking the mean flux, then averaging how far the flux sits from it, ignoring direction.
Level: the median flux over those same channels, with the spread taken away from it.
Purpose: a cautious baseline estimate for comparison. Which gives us 27.7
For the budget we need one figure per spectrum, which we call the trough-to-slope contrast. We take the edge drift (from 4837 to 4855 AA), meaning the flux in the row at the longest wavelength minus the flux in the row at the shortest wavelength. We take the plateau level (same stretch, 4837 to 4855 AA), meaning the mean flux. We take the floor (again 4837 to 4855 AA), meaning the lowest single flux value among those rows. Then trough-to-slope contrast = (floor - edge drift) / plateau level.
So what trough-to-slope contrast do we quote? 0.98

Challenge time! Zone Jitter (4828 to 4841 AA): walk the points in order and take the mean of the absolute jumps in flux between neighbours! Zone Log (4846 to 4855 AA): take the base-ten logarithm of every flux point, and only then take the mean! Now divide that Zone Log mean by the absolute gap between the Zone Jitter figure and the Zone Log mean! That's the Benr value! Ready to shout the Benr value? 1.20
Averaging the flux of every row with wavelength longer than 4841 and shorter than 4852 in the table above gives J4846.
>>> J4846 31.3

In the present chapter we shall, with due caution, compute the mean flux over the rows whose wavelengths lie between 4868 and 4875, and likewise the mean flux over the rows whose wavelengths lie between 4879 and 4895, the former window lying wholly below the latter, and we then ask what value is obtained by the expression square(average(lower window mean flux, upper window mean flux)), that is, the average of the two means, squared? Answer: 805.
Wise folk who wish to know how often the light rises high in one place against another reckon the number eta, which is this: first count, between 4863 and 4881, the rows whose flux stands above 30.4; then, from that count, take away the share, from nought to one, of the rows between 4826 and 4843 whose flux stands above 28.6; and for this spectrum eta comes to -1.0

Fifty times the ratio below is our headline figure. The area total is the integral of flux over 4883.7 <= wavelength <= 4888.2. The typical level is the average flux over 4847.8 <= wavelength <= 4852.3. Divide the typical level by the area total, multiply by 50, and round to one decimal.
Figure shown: 11.9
